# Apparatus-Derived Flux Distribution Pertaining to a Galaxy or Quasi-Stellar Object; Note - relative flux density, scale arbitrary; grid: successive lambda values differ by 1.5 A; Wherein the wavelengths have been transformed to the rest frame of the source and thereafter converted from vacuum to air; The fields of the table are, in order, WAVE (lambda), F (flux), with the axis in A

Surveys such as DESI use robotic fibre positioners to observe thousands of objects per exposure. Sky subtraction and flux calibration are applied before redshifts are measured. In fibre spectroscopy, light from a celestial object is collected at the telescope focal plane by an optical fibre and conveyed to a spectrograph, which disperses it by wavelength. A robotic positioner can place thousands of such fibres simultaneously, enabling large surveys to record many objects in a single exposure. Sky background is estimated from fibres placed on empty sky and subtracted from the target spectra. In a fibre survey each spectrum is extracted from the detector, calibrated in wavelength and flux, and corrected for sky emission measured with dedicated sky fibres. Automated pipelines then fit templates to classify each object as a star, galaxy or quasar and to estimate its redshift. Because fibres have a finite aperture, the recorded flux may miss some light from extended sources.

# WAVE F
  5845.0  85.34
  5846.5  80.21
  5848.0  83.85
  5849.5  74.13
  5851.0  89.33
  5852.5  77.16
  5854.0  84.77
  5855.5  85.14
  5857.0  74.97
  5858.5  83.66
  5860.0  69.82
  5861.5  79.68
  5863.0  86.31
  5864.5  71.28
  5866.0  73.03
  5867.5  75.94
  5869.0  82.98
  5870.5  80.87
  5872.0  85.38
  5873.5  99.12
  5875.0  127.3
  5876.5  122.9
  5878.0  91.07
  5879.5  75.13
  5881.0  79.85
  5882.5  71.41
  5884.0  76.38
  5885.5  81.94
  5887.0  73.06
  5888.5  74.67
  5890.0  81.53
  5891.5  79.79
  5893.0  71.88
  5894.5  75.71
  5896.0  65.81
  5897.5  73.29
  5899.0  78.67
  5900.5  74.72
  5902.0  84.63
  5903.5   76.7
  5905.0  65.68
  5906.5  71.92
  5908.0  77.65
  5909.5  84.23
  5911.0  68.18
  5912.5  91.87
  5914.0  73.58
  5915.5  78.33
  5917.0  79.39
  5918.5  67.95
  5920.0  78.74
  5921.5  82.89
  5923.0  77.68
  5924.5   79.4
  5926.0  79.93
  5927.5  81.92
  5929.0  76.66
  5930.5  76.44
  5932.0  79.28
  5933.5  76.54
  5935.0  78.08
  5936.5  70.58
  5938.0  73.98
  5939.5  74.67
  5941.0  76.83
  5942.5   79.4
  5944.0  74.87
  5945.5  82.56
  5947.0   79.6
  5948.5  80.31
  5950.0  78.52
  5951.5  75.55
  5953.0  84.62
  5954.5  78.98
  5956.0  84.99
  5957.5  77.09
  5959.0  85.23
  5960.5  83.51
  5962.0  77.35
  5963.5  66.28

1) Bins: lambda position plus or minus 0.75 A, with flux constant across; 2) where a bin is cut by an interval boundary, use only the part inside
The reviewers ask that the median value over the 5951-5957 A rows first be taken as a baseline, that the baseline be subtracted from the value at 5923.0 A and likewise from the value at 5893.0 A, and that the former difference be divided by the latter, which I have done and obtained 0.4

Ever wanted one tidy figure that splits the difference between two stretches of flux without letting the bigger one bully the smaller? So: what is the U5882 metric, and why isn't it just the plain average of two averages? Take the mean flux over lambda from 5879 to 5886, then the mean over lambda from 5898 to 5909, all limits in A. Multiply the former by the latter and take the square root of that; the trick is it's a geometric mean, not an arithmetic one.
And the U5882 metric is 76.3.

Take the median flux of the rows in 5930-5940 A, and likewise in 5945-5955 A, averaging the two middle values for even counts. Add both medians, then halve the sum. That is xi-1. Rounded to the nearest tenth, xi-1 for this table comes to 78.0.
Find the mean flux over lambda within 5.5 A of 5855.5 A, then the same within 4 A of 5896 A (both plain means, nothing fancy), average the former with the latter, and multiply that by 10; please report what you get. 769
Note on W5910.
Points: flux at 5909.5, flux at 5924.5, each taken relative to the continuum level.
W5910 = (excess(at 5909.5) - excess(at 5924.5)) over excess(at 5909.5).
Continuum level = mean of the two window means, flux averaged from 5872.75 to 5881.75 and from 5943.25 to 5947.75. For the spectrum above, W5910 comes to -1.0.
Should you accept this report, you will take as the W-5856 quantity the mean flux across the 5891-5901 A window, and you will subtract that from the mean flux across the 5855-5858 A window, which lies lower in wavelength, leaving 6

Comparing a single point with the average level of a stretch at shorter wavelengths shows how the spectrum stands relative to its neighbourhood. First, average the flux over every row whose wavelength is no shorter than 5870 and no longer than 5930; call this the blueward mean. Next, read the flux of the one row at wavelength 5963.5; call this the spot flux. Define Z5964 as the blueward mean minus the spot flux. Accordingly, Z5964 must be 14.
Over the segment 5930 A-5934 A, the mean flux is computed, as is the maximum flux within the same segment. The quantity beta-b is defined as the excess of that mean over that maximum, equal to -2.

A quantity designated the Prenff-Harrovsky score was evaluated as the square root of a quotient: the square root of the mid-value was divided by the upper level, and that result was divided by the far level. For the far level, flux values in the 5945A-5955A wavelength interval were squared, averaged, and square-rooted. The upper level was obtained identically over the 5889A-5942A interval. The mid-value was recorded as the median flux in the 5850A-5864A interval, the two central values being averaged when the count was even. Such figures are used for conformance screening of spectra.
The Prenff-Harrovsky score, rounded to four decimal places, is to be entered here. 0.0385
